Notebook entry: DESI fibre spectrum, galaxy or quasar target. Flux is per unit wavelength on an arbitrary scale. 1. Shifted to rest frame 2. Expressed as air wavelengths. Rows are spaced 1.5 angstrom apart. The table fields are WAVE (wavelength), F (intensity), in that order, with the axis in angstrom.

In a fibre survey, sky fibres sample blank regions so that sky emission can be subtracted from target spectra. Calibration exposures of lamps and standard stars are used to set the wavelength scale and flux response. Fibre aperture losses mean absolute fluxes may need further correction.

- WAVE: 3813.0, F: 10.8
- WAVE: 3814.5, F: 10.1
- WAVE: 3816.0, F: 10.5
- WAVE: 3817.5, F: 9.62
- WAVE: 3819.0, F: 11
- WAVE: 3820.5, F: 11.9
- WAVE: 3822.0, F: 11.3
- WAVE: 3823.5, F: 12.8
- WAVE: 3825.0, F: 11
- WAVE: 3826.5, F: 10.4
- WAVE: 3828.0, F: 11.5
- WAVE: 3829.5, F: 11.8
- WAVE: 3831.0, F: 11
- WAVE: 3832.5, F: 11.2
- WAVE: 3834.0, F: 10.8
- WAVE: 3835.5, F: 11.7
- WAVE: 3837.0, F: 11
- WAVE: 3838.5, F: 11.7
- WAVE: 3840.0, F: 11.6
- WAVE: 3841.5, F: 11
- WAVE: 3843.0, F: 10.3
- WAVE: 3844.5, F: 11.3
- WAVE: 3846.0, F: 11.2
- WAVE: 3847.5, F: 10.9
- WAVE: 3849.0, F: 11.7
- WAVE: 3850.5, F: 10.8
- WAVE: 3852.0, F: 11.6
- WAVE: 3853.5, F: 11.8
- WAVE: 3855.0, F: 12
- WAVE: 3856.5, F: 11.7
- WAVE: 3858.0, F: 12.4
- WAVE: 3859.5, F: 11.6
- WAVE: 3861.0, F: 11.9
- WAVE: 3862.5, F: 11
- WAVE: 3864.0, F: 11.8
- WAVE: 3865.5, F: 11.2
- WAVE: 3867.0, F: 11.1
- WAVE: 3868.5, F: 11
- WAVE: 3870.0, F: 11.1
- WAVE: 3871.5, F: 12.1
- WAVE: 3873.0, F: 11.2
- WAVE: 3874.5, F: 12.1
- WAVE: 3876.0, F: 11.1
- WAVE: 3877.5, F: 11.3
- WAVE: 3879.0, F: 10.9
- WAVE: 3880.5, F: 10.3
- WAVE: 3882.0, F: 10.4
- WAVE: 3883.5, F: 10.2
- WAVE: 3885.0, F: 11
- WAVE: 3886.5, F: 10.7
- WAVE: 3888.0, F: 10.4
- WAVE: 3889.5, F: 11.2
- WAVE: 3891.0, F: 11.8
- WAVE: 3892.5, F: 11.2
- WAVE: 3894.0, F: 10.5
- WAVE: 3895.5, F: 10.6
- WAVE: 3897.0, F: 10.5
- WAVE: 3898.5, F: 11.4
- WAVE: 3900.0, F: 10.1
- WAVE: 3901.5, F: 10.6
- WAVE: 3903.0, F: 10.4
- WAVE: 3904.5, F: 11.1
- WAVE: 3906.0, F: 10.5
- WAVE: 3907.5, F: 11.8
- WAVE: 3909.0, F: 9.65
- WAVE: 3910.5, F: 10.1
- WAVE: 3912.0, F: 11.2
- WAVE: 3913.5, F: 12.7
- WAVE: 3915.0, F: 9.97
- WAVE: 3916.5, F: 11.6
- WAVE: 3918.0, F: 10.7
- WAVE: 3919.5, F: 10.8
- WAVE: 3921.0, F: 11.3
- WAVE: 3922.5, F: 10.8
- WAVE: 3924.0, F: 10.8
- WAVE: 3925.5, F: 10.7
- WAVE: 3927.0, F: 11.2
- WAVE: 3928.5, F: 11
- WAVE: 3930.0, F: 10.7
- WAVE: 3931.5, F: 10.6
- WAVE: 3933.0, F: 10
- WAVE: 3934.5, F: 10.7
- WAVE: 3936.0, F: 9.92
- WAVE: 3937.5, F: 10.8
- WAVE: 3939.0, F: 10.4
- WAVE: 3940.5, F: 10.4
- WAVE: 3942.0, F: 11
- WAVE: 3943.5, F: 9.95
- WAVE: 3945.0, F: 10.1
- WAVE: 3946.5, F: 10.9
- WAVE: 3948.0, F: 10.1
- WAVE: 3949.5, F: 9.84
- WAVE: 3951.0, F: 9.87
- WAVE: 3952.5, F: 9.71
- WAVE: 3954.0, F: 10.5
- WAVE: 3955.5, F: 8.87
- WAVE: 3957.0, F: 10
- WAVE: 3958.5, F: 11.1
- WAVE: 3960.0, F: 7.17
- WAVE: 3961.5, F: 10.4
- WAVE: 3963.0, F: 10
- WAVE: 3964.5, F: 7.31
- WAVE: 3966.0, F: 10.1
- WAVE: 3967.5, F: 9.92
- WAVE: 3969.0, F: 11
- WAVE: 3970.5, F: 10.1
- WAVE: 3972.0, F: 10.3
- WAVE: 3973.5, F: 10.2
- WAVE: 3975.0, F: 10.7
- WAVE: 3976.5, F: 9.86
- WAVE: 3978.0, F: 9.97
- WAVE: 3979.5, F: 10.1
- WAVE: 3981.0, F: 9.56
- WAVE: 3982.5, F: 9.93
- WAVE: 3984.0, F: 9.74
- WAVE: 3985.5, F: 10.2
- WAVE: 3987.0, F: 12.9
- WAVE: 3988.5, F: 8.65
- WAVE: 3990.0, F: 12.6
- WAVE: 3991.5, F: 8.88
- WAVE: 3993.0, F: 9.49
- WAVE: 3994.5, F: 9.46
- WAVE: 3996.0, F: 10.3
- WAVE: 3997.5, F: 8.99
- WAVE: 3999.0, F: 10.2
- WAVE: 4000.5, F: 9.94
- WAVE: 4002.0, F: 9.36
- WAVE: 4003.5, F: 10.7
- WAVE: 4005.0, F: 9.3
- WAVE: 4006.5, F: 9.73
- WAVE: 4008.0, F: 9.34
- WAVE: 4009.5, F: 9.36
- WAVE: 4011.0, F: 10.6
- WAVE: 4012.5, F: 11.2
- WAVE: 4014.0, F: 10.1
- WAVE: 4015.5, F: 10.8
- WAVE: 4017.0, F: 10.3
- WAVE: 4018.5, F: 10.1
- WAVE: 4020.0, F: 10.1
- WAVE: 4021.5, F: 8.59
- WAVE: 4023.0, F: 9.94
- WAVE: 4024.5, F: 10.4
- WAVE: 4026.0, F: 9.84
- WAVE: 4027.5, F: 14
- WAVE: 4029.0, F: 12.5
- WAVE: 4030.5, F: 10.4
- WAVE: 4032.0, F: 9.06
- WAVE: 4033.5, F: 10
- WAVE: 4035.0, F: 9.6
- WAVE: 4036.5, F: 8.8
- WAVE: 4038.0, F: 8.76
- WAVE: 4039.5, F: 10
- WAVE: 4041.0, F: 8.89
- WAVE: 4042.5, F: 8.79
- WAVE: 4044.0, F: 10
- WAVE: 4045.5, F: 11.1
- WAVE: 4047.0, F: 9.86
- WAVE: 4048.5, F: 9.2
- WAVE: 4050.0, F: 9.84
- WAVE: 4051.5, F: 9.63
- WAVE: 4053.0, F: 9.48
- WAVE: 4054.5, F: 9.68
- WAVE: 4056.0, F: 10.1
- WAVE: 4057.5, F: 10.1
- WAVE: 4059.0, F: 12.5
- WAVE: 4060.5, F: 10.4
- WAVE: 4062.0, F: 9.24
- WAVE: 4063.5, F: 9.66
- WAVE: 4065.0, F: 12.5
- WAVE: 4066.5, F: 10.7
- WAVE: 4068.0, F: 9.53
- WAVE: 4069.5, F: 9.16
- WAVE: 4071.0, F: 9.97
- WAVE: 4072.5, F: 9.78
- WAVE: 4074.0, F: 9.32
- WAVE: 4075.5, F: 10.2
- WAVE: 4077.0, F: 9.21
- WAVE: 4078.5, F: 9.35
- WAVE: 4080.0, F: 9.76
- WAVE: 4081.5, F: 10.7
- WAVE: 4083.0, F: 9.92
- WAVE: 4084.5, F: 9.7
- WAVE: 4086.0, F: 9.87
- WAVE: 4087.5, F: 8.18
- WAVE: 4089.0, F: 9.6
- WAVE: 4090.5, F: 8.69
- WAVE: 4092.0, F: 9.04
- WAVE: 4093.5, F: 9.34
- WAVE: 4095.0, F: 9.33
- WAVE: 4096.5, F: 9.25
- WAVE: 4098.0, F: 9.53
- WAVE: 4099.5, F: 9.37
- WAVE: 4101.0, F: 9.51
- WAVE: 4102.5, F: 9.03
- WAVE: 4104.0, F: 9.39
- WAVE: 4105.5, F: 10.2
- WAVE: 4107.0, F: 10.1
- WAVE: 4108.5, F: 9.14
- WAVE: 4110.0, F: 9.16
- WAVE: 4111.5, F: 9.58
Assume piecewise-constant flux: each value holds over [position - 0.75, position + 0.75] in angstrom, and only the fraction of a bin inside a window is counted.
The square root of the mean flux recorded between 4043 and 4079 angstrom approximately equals 3.17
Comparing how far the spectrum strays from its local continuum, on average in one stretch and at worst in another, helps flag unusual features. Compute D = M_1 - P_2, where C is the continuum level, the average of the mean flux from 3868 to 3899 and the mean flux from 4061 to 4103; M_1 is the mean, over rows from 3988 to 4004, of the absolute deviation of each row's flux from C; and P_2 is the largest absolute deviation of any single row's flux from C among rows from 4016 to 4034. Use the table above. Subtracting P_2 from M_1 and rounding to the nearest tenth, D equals -2.8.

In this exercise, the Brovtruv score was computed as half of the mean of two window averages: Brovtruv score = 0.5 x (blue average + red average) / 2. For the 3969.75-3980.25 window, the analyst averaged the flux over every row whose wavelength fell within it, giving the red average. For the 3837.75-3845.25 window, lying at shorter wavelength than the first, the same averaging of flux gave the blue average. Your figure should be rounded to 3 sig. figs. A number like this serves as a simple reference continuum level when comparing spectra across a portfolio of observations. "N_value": 5.34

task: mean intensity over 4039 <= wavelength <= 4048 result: 9.8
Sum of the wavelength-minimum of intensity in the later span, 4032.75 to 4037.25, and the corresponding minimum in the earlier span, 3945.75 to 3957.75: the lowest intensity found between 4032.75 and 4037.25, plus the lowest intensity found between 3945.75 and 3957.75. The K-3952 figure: 17.7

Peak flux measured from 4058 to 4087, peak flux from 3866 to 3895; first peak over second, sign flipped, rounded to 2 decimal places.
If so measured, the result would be -1.03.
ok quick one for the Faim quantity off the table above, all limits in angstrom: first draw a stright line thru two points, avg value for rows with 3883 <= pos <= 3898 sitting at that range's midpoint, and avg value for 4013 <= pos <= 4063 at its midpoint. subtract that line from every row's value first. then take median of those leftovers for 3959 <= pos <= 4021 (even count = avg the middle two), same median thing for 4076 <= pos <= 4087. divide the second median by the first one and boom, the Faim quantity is 0.3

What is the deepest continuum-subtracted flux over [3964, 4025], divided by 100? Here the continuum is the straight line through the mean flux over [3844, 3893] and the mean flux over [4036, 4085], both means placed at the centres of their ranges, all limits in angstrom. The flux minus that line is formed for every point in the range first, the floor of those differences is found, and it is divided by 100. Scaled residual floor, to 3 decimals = -0.033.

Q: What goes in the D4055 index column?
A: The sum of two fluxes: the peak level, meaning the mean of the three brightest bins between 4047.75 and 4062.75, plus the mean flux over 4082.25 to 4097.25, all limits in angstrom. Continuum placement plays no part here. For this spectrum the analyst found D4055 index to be 20.3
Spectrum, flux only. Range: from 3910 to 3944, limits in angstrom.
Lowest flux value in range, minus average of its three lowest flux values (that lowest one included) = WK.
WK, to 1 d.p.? 0.0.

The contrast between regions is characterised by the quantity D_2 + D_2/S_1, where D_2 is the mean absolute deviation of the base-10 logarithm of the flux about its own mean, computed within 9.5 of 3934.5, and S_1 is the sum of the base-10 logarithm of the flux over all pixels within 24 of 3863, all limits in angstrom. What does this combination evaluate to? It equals 0.014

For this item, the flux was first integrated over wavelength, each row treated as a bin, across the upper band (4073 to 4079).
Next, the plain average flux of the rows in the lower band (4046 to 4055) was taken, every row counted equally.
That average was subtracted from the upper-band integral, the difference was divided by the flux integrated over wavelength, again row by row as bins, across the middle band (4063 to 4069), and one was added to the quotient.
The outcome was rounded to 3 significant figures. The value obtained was 1.75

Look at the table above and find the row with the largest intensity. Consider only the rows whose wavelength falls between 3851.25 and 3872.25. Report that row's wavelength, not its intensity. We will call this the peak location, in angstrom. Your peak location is 3858.0 angstrom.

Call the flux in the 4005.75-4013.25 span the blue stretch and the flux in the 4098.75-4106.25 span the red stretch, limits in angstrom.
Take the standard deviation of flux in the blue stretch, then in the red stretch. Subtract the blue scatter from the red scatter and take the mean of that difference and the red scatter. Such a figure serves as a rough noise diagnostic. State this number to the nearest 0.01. 0.02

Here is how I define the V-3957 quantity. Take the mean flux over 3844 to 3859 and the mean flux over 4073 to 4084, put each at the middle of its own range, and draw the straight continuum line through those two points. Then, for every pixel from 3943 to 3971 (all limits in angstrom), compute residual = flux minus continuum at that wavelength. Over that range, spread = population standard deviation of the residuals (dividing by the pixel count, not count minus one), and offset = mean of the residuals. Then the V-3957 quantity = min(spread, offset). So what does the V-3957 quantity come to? -0.9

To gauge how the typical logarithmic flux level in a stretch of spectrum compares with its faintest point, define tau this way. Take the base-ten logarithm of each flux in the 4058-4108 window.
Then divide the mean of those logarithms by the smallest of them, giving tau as 1.08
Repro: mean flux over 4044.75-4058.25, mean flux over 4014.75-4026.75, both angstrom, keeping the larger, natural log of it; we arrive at 2.30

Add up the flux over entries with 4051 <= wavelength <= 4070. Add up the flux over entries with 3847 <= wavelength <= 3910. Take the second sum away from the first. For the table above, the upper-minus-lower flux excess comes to -334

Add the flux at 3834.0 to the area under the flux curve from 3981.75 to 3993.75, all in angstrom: 134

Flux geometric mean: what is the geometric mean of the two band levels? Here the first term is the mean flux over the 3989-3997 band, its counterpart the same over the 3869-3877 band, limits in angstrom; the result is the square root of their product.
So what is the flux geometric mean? 10.8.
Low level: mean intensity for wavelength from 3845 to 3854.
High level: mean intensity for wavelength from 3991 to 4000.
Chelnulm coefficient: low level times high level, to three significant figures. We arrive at 108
